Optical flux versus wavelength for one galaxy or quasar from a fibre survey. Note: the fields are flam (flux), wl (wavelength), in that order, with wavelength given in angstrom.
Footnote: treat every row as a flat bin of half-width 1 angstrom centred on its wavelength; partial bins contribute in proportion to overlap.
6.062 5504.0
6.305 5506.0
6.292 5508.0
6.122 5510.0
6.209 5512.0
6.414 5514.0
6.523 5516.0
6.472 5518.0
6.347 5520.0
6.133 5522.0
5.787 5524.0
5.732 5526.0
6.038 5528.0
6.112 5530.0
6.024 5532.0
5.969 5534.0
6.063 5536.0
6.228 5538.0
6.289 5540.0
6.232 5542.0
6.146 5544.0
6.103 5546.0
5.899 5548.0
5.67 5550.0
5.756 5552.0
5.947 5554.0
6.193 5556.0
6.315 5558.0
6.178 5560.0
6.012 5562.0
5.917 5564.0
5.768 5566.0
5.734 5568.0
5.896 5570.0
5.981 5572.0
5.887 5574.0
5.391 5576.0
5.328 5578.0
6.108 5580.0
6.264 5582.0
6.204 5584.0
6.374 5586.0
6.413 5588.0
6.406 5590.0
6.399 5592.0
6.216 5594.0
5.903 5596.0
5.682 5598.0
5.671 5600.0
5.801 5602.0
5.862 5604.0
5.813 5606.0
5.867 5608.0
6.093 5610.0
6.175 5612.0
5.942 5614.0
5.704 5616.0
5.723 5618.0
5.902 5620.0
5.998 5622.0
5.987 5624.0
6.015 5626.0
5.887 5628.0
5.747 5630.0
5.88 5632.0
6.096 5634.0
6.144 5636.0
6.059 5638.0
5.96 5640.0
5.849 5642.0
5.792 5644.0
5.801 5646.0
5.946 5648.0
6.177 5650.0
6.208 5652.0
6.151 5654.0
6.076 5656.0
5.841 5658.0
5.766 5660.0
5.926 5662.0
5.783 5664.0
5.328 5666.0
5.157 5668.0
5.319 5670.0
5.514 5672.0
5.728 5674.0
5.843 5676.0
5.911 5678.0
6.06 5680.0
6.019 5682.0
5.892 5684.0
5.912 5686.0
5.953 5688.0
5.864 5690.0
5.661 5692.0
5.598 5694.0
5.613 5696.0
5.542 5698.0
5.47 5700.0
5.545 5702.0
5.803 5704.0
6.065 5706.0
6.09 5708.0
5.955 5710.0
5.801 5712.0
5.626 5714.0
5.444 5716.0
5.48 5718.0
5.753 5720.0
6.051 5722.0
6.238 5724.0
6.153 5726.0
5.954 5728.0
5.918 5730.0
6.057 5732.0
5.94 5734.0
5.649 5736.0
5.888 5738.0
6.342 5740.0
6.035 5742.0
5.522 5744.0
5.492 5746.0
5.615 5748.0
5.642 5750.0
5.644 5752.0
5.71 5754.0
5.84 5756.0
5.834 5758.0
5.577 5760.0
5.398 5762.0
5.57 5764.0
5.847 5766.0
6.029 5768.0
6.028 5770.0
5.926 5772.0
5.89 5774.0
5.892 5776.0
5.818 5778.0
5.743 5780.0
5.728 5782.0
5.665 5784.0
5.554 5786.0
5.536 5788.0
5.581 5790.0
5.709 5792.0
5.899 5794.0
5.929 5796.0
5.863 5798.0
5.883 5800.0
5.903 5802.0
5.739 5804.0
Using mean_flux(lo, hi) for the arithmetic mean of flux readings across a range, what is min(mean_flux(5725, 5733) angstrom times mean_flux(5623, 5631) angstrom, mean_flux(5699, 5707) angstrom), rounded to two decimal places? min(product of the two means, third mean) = 5.72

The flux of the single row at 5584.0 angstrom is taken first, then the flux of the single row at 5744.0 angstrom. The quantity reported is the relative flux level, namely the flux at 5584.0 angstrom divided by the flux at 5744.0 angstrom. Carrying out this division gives 1.12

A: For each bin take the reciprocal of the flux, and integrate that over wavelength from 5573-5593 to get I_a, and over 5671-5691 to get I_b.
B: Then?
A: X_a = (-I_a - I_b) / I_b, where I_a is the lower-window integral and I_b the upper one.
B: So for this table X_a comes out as -1.97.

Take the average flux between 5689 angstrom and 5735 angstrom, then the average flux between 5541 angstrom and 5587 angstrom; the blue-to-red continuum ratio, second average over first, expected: 1.03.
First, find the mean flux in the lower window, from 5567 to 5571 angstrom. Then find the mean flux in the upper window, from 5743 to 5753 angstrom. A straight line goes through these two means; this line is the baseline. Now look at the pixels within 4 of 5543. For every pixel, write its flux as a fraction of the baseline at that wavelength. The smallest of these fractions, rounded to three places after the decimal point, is 1.044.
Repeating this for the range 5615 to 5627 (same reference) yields 0.991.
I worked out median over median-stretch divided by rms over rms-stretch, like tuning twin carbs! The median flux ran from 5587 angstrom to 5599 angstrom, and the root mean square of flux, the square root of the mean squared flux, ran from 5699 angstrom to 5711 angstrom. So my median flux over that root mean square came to 1.08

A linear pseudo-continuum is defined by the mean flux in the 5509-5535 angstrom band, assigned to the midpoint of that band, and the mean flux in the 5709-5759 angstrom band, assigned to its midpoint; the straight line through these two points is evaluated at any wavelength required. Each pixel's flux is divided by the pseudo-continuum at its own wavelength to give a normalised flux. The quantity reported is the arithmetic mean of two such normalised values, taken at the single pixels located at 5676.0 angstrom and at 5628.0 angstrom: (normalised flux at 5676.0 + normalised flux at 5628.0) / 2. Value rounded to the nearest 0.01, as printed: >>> 0.99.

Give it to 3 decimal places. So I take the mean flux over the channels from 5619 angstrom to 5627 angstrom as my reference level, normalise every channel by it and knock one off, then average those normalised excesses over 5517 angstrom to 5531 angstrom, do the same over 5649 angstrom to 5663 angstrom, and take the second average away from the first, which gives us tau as 0.011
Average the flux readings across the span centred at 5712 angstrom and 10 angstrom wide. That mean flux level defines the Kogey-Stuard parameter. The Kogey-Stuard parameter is 5.78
